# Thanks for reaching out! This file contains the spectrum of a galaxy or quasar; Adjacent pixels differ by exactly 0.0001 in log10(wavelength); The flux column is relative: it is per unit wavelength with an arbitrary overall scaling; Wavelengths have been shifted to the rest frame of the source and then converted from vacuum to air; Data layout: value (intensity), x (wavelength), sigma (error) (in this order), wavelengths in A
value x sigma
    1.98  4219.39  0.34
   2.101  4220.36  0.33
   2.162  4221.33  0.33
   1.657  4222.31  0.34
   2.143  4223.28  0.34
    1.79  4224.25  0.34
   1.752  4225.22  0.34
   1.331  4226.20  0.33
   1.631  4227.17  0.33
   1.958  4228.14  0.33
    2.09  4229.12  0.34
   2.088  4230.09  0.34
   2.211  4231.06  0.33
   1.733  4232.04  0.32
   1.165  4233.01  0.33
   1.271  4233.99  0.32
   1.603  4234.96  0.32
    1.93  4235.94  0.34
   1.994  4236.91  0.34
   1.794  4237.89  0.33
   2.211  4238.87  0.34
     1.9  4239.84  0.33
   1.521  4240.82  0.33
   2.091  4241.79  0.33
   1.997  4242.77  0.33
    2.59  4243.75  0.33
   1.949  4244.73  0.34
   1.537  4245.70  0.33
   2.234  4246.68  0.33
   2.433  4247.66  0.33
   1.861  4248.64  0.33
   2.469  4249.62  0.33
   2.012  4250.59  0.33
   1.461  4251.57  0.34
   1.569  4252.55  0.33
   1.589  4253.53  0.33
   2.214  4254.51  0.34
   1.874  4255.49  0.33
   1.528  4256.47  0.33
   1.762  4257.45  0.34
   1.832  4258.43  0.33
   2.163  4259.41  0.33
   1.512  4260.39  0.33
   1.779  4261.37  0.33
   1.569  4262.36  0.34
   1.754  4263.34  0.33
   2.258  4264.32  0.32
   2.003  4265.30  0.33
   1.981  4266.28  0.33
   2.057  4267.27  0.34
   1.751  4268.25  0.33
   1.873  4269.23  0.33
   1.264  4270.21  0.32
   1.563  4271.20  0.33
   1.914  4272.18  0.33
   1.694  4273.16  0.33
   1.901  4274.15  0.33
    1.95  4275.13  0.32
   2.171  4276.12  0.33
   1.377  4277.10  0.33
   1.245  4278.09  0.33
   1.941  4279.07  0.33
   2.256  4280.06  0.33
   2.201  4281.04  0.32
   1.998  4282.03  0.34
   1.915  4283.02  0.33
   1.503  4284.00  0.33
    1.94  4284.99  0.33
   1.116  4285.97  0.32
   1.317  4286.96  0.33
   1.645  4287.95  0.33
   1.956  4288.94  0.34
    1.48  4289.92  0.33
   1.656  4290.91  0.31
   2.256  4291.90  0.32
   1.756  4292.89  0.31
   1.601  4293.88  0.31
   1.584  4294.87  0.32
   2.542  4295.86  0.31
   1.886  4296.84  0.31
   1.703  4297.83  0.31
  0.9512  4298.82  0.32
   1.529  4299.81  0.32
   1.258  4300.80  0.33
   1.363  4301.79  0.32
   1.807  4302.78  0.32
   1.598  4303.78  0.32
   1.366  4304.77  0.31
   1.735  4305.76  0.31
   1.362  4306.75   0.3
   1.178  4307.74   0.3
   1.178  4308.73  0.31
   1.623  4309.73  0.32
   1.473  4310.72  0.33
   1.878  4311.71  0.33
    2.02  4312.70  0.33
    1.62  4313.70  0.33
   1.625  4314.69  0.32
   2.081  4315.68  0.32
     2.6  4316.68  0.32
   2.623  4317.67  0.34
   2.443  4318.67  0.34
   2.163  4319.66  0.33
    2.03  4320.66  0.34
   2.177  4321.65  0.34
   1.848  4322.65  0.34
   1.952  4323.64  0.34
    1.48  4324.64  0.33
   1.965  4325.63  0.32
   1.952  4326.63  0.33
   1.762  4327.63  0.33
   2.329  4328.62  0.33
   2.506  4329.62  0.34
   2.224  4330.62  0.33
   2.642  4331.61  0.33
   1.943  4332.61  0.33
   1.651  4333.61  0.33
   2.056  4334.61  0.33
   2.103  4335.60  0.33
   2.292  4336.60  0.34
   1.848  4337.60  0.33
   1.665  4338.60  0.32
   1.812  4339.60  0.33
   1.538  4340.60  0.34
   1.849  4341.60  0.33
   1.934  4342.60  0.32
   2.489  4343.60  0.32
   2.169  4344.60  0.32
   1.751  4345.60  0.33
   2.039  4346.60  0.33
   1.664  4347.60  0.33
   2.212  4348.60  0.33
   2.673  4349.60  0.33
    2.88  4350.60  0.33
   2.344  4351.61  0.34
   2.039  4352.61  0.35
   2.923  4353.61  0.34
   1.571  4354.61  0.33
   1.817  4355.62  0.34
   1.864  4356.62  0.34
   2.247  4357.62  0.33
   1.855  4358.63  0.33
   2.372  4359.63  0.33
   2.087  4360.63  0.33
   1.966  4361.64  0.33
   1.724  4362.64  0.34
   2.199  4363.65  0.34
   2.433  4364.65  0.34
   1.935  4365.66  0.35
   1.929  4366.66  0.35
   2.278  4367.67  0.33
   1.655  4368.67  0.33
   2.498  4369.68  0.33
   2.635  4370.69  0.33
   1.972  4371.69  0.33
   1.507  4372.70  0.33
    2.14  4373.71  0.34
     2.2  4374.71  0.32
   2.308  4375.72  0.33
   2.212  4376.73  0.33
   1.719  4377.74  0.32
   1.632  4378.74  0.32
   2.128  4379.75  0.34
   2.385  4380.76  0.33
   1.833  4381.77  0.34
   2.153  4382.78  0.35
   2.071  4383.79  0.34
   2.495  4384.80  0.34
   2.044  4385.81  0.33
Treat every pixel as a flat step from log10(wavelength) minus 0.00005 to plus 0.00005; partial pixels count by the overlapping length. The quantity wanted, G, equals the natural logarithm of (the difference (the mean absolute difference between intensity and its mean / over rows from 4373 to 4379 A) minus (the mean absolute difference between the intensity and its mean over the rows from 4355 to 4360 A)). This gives -4.1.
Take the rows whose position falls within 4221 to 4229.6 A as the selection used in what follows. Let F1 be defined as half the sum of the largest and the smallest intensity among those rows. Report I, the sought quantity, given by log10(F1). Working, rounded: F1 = 1.75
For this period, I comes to 0.242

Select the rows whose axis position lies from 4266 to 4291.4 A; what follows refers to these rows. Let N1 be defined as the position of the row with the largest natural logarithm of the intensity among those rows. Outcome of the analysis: 4280.06 A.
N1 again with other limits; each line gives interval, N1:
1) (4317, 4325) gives 4317.67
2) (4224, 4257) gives 4243.75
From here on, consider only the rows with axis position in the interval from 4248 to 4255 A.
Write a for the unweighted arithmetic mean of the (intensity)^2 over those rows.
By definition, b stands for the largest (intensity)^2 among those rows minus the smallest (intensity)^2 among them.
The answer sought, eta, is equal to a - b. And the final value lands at -0.3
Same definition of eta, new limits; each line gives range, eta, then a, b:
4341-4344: 1.7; 4.5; 2.8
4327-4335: 0.4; 4.7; 4.3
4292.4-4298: -0.4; 3.5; 4.0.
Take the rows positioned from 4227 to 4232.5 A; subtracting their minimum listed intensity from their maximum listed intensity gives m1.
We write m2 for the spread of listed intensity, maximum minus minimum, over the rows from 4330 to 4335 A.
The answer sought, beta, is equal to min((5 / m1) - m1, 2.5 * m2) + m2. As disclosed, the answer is 3.5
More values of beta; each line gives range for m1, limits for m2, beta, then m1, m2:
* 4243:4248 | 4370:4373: 3.9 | 1.05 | 1.1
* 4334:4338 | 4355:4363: 2.3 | 0.44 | 0.6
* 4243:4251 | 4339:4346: 3.3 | 1.05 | 1.0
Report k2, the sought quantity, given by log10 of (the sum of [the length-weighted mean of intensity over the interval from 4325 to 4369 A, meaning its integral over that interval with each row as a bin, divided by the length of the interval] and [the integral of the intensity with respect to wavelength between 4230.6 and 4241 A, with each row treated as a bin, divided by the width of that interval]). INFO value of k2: 0.58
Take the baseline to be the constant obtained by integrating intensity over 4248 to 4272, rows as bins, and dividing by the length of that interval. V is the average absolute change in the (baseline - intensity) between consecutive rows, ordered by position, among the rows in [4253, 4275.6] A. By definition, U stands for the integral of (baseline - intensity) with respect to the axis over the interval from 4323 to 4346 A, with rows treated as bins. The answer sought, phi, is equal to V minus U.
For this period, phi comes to 4.2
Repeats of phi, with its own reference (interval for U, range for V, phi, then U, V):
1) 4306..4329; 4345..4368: 1.7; -1.3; 0.398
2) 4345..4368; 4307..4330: 7.0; -6.8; 0.256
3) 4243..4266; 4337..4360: 2.4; -2.0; 0.402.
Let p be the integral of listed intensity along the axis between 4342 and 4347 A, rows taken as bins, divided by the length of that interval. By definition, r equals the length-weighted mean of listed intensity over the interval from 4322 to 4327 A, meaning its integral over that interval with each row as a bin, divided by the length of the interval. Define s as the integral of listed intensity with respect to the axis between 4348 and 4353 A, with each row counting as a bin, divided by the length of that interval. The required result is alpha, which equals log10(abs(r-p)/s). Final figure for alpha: -1.0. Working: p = 2.07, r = 1.8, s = 2.42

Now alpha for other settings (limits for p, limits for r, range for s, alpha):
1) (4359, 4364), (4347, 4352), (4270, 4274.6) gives -0.8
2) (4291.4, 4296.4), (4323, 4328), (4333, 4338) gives -1.2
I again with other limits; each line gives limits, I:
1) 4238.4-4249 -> 0.313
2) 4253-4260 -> 0.272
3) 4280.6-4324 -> 0.252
